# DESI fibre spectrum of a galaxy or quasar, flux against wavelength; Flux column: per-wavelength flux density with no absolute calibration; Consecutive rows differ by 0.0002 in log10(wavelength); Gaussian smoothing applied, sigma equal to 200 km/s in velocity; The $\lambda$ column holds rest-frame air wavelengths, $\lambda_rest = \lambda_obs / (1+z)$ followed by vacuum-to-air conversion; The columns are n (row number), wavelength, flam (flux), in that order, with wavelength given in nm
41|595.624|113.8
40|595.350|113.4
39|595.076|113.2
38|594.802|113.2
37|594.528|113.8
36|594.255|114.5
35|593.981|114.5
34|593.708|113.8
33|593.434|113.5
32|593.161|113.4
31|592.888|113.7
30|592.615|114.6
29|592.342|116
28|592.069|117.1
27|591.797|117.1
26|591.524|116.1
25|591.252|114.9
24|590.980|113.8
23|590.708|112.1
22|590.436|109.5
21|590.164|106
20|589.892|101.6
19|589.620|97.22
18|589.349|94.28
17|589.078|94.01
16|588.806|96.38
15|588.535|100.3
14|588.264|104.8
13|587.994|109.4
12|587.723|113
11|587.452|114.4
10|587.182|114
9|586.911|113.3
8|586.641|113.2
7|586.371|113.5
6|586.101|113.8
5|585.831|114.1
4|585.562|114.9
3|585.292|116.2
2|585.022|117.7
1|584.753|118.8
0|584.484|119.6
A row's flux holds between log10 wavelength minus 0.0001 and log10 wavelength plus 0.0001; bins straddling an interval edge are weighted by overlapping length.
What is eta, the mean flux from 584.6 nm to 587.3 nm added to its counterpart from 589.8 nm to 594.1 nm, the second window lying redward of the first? 228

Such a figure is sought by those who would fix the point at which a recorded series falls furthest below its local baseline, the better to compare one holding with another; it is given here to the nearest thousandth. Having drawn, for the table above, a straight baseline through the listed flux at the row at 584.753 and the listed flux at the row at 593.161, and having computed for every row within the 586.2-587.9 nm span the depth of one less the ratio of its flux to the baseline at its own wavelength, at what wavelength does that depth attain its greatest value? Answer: 586.641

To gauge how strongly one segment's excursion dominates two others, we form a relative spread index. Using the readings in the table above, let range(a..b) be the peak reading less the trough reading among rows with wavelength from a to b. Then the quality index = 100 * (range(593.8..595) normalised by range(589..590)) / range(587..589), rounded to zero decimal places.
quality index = 1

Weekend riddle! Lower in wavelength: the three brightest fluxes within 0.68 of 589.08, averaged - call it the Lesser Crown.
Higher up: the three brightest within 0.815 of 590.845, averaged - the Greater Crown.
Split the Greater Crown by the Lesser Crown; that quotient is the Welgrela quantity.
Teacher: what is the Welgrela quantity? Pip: 1.17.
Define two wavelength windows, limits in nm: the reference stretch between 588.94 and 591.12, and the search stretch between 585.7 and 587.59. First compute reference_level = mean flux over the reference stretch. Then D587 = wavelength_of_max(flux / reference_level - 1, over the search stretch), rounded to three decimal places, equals 587.452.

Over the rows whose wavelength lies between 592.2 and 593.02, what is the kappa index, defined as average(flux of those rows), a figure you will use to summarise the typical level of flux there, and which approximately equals 115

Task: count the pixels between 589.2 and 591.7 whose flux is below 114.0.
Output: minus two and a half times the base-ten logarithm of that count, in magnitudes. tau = -2.11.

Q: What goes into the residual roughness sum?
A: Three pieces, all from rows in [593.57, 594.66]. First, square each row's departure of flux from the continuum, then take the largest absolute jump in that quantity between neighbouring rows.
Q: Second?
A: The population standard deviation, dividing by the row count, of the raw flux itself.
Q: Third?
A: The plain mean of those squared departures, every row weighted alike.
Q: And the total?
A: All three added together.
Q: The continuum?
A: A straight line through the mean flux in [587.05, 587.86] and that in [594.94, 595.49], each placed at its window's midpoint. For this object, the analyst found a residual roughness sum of 2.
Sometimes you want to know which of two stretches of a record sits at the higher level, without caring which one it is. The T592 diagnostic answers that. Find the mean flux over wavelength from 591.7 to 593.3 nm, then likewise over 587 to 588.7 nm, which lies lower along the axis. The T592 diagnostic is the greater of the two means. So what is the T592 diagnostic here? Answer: 115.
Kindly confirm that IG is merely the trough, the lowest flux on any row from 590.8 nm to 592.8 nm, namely 113.8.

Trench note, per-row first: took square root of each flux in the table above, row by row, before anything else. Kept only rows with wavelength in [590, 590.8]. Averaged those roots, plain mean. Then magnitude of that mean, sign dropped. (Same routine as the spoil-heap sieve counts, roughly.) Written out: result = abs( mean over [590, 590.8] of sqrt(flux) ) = 10.4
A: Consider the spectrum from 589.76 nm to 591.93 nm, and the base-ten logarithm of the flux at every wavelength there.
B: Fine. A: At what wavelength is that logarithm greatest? 591.797 nm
